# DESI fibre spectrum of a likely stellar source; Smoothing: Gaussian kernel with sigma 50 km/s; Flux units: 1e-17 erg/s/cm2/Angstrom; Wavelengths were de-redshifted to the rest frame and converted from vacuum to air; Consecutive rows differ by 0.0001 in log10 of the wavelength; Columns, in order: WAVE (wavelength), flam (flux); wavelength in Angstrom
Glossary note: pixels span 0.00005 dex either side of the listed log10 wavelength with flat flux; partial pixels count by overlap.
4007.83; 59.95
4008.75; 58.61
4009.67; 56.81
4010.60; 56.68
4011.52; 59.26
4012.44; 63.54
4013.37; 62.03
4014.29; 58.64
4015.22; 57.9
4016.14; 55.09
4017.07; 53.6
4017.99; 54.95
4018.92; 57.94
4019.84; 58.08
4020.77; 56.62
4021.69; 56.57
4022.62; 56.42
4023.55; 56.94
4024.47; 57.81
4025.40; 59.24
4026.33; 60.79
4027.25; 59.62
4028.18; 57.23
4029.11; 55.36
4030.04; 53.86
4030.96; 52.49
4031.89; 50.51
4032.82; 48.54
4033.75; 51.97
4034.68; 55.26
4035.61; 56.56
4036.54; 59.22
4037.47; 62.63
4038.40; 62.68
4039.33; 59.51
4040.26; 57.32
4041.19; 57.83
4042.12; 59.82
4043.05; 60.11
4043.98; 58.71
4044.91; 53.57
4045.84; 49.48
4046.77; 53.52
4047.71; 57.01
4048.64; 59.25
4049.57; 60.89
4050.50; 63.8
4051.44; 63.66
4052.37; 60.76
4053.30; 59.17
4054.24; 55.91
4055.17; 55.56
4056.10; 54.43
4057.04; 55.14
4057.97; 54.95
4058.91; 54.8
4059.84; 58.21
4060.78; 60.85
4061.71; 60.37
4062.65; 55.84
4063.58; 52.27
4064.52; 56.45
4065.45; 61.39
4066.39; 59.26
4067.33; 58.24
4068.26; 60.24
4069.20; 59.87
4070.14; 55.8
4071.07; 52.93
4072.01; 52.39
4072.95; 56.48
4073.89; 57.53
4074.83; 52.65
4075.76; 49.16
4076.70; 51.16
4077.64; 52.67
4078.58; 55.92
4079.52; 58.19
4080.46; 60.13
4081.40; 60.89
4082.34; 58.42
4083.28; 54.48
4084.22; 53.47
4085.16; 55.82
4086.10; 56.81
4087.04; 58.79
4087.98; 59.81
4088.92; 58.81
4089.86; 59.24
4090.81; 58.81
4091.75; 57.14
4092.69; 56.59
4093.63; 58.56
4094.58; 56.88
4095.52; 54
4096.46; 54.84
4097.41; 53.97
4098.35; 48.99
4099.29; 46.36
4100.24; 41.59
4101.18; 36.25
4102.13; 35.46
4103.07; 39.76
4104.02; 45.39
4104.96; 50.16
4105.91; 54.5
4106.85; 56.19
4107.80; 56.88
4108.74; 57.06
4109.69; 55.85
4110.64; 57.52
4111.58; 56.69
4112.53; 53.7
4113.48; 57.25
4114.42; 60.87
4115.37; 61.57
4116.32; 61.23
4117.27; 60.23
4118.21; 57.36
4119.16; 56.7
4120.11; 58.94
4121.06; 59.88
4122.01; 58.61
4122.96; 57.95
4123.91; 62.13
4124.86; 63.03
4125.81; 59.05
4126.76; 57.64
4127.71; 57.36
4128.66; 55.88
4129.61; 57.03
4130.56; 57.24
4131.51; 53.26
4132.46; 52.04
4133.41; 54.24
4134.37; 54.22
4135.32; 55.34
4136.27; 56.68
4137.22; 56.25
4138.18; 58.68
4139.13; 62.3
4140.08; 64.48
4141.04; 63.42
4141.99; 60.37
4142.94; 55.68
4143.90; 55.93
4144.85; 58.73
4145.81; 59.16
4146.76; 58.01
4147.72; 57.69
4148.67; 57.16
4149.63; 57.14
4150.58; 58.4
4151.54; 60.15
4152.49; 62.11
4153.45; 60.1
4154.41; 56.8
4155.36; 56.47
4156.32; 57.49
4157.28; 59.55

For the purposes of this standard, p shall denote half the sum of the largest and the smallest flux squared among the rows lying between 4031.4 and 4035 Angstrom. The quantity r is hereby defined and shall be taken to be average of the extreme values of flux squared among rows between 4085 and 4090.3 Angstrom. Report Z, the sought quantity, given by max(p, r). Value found 3347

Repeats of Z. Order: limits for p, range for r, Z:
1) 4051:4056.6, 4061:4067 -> 3508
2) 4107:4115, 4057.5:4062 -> 3353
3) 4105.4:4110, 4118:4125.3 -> 3594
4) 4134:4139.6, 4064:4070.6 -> 3441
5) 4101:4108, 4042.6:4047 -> 3031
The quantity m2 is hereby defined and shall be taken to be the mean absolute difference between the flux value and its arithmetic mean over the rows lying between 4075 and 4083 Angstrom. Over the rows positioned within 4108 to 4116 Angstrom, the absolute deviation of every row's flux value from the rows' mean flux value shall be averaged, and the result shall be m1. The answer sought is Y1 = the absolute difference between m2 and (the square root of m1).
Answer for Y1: 2.3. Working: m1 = 1.8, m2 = 3.6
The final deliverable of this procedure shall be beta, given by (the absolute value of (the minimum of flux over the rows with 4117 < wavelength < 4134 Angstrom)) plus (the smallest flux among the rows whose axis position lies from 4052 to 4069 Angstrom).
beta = 104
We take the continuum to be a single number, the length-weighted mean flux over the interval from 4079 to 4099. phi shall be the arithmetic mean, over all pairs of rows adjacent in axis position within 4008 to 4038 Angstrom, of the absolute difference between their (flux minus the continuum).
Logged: 1.8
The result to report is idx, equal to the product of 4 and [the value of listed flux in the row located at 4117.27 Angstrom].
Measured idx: 241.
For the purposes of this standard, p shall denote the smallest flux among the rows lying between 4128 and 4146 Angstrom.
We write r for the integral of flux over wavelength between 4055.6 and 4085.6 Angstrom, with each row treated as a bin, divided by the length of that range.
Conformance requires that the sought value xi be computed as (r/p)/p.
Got 0.021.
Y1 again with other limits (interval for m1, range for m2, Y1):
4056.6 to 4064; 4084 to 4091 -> 0.2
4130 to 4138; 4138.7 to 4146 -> 1.4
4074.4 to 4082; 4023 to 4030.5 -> 0.2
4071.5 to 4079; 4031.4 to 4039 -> 2.8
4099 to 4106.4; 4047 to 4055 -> 0.1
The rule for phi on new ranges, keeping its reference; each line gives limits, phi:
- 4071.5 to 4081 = 2.7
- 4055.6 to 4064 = 2.0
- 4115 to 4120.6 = 1.4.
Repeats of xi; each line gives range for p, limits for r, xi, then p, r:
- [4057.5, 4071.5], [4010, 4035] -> 0.021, 52.27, 56.5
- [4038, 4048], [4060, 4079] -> 0.023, 49.48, 56.1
